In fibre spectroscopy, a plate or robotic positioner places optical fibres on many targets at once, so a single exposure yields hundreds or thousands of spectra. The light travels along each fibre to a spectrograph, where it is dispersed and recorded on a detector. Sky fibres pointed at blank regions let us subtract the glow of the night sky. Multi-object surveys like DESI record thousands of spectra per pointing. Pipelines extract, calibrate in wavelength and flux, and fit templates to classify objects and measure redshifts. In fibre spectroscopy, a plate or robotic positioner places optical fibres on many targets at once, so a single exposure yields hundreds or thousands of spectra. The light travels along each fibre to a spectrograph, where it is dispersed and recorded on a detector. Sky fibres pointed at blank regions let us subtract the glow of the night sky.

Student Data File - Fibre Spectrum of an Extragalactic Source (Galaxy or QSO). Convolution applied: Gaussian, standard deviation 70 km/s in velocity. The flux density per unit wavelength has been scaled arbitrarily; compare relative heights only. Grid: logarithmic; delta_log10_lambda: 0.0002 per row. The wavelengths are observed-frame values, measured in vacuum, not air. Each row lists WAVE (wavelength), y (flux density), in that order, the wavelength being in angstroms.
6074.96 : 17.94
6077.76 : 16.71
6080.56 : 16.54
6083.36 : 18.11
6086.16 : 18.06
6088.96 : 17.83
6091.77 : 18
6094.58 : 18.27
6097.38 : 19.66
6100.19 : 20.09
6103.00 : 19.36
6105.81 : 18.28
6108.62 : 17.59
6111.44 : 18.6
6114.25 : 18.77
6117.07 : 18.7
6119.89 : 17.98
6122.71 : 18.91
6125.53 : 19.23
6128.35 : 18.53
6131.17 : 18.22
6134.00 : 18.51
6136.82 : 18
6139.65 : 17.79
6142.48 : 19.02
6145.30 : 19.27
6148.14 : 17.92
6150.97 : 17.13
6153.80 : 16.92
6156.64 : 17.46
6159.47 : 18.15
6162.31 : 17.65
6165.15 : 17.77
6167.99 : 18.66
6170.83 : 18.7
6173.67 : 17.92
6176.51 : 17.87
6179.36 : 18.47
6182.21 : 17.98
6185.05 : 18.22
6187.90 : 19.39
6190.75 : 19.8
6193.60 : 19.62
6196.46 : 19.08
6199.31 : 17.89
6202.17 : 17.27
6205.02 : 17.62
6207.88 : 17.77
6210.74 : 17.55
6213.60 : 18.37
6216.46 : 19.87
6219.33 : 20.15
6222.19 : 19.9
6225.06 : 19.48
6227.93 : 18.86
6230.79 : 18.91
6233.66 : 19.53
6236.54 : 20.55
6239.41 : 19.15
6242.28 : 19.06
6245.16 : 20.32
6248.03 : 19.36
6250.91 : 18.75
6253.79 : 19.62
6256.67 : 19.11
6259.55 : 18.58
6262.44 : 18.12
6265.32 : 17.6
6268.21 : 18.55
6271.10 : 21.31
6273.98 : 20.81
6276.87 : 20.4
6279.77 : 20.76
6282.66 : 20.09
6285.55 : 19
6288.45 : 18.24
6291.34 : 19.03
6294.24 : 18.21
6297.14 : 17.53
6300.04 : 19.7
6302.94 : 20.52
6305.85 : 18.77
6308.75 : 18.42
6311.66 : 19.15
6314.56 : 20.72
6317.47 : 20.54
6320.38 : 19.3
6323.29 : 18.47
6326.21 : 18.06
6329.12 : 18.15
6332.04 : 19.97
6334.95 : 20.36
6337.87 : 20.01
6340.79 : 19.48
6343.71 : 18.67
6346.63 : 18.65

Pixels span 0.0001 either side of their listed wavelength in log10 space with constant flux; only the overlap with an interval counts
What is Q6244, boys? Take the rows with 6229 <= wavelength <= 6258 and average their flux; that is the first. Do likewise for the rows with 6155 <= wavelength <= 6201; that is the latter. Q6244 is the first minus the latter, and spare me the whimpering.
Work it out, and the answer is 1.0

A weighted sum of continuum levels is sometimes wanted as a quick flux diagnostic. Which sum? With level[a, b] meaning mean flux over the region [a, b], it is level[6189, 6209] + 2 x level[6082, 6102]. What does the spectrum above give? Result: 55.6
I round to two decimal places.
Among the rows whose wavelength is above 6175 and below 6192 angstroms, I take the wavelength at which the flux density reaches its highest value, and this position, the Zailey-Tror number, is 6190.75 angstroms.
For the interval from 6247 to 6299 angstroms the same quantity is 6271.10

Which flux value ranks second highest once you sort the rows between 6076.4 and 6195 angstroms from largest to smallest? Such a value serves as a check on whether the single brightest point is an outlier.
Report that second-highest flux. 19.8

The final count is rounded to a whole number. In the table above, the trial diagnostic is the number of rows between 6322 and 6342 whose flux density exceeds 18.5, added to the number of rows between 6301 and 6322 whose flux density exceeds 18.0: 11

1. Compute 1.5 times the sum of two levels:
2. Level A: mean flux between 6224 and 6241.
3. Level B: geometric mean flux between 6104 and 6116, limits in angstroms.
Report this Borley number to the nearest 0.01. 56.58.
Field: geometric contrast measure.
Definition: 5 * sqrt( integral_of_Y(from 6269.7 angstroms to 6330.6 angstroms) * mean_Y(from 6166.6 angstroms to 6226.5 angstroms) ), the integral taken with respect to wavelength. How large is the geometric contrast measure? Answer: 742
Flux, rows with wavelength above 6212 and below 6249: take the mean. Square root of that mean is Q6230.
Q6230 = 4.42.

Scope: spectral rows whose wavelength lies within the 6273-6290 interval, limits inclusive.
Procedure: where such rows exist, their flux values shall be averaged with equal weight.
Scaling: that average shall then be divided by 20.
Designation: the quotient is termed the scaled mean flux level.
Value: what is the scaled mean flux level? 0.99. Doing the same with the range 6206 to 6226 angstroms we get 0.95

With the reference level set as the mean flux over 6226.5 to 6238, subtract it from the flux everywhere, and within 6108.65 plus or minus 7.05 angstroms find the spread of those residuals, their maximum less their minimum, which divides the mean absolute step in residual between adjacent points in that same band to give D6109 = 0.42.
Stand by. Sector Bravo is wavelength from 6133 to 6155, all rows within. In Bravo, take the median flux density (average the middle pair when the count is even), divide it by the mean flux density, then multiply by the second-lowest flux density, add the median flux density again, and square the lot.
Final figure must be 1224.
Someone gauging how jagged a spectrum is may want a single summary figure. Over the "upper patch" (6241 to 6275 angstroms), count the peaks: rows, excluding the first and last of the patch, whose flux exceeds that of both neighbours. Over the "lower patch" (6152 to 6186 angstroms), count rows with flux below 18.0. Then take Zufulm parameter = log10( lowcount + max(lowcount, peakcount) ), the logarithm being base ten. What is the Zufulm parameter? 1.15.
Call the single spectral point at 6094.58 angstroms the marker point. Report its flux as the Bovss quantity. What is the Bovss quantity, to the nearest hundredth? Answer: 18.27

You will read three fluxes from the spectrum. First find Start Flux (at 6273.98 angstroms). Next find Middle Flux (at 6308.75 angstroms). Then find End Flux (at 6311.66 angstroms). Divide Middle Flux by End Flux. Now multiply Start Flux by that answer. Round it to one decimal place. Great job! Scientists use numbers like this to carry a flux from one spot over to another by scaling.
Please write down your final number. 20.0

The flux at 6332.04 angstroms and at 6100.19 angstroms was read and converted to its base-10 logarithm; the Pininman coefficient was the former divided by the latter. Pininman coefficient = 0.998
